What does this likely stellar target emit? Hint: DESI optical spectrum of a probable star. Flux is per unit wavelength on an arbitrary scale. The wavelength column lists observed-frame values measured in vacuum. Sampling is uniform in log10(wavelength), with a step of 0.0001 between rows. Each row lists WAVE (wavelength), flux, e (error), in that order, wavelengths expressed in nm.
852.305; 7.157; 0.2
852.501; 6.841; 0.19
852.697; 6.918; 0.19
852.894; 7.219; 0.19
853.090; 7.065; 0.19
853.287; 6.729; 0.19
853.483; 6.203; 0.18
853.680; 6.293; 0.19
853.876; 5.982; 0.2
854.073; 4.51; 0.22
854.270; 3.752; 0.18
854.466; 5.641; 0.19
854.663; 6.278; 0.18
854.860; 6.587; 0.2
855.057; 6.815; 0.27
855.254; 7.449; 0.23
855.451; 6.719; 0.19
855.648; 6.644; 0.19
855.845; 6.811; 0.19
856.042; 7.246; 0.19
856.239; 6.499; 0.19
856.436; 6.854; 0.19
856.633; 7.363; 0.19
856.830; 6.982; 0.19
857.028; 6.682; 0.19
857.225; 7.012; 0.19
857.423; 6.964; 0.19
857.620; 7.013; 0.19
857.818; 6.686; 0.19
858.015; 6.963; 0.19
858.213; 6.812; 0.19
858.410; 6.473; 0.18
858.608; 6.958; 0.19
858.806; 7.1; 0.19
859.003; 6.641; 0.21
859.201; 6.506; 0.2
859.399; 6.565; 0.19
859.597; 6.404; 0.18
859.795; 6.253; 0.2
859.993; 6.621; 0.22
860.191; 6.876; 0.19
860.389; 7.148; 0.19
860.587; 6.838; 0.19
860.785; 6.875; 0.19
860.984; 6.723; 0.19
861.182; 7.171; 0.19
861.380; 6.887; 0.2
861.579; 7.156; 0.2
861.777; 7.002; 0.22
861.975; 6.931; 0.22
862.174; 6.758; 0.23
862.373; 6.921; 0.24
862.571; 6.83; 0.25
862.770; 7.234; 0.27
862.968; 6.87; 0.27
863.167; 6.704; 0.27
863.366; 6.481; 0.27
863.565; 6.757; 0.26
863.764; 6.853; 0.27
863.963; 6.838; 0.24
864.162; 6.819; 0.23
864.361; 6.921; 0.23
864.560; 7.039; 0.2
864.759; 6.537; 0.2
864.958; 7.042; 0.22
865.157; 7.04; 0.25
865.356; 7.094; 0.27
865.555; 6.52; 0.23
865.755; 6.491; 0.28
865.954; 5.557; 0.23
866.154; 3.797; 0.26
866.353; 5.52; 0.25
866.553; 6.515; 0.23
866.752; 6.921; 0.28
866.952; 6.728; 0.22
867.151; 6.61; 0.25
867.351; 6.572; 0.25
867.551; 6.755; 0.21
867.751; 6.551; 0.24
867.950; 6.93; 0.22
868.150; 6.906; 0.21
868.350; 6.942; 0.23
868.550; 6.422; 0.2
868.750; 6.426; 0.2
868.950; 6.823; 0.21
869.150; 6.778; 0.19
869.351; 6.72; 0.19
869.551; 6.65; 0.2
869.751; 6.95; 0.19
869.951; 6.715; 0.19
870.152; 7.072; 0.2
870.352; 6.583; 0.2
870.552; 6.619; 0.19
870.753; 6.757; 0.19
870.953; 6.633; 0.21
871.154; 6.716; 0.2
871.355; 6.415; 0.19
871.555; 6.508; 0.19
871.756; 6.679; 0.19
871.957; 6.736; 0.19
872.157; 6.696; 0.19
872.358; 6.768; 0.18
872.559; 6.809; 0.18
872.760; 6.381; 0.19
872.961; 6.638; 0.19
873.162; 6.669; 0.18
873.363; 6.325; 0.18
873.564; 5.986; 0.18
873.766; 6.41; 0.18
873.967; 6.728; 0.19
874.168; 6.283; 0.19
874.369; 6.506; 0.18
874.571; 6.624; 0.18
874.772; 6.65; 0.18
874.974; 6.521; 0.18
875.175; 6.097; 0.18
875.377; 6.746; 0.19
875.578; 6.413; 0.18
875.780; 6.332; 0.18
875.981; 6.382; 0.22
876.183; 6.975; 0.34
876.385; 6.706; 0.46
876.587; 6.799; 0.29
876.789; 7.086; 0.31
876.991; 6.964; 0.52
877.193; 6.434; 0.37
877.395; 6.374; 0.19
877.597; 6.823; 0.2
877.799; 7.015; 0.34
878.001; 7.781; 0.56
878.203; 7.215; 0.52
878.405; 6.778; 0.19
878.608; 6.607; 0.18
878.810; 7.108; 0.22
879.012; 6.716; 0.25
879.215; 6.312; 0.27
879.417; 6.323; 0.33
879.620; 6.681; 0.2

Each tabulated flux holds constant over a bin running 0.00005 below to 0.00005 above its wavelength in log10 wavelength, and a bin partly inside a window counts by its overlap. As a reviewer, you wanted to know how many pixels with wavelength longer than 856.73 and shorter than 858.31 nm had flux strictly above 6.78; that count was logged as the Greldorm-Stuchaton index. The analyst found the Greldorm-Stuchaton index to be 6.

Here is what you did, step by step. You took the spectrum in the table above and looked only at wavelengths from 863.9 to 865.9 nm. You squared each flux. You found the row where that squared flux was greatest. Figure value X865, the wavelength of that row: 865.356 nm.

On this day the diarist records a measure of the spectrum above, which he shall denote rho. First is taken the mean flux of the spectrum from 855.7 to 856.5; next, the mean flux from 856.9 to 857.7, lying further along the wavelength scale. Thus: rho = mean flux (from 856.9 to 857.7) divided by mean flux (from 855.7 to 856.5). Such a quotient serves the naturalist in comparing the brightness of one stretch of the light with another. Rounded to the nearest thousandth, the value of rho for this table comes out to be 1.010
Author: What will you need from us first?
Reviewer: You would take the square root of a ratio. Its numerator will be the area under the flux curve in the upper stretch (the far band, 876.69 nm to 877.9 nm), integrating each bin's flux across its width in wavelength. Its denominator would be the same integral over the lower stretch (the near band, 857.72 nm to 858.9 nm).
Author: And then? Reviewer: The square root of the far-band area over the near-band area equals 1.01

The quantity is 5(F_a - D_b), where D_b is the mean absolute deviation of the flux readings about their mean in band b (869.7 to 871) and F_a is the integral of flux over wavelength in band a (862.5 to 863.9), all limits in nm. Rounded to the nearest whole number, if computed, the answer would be 47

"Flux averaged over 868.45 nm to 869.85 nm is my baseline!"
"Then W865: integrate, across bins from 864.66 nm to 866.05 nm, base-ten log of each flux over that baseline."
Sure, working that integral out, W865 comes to -0.008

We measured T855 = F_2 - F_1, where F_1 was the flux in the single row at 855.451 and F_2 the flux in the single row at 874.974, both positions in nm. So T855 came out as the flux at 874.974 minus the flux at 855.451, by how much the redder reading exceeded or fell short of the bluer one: -0.20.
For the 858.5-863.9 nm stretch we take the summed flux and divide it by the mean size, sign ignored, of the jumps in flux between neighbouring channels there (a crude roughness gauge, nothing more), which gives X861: 842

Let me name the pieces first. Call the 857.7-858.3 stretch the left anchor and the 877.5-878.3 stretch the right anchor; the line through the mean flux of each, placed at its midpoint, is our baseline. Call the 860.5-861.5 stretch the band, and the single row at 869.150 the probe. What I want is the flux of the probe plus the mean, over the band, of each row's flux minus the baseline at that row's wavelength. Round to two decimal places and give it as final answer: 6.80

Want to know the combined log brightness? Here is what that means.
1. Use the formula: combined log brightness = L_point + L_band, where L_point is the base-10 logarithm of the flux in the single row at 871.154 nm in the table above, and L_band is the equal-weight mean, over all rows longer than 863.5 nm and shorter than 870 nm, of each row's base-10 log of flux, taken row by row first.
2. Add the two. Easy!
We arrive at 1.64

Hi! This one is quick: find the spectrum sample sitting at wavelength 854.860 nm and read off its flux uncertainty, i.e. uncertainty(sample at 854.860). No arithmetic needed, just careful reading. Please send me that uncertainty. 0.200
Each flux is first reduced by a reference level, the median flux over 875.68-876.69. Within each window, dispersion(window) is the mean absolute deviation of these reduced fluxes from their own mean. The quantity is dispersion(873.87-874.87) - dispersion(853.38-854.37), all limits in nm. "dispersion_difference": -0.84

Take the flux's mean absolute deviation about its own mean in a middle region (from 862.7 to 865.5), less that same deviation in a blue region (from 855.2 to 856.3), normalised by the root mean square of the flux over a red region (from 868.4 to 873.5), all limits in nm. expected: -0.021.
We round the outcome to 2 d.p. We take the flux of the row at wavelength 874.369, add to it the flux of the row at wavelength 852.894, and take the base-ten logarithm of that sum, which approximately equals 1.14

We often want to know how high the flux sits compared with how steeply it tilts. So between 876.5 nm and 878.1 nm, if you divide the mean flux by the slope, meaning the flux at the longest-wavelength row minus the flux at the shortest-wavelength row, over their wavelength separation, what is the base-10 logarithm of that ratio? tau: 1.0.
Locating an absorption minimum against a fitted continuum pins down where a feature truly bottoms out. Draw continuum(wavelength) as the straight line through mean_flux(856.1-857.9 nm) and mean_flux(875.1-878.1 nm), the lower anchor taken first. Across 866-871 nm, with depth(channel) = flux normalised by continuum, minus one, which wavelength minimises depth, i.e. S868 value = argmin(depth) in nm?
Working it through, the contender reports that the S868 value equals 866.154 nm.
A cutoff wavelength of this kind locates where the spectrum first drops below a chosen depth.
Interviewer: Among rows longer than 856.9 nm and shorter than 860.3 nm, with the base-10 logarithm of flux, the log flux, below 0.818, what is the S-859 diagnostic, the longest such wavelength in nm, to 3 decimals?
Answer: 859.795 nm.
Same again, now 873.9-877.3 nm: 877.193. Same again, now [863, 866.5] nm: 866.353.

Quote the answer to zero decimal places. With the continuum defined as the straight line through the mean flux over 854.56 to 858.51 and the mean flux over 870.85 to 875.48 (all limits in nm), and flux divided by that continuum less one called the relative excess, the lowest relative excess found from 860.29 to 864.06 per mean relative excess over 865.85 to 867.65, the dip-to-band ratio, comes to 0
